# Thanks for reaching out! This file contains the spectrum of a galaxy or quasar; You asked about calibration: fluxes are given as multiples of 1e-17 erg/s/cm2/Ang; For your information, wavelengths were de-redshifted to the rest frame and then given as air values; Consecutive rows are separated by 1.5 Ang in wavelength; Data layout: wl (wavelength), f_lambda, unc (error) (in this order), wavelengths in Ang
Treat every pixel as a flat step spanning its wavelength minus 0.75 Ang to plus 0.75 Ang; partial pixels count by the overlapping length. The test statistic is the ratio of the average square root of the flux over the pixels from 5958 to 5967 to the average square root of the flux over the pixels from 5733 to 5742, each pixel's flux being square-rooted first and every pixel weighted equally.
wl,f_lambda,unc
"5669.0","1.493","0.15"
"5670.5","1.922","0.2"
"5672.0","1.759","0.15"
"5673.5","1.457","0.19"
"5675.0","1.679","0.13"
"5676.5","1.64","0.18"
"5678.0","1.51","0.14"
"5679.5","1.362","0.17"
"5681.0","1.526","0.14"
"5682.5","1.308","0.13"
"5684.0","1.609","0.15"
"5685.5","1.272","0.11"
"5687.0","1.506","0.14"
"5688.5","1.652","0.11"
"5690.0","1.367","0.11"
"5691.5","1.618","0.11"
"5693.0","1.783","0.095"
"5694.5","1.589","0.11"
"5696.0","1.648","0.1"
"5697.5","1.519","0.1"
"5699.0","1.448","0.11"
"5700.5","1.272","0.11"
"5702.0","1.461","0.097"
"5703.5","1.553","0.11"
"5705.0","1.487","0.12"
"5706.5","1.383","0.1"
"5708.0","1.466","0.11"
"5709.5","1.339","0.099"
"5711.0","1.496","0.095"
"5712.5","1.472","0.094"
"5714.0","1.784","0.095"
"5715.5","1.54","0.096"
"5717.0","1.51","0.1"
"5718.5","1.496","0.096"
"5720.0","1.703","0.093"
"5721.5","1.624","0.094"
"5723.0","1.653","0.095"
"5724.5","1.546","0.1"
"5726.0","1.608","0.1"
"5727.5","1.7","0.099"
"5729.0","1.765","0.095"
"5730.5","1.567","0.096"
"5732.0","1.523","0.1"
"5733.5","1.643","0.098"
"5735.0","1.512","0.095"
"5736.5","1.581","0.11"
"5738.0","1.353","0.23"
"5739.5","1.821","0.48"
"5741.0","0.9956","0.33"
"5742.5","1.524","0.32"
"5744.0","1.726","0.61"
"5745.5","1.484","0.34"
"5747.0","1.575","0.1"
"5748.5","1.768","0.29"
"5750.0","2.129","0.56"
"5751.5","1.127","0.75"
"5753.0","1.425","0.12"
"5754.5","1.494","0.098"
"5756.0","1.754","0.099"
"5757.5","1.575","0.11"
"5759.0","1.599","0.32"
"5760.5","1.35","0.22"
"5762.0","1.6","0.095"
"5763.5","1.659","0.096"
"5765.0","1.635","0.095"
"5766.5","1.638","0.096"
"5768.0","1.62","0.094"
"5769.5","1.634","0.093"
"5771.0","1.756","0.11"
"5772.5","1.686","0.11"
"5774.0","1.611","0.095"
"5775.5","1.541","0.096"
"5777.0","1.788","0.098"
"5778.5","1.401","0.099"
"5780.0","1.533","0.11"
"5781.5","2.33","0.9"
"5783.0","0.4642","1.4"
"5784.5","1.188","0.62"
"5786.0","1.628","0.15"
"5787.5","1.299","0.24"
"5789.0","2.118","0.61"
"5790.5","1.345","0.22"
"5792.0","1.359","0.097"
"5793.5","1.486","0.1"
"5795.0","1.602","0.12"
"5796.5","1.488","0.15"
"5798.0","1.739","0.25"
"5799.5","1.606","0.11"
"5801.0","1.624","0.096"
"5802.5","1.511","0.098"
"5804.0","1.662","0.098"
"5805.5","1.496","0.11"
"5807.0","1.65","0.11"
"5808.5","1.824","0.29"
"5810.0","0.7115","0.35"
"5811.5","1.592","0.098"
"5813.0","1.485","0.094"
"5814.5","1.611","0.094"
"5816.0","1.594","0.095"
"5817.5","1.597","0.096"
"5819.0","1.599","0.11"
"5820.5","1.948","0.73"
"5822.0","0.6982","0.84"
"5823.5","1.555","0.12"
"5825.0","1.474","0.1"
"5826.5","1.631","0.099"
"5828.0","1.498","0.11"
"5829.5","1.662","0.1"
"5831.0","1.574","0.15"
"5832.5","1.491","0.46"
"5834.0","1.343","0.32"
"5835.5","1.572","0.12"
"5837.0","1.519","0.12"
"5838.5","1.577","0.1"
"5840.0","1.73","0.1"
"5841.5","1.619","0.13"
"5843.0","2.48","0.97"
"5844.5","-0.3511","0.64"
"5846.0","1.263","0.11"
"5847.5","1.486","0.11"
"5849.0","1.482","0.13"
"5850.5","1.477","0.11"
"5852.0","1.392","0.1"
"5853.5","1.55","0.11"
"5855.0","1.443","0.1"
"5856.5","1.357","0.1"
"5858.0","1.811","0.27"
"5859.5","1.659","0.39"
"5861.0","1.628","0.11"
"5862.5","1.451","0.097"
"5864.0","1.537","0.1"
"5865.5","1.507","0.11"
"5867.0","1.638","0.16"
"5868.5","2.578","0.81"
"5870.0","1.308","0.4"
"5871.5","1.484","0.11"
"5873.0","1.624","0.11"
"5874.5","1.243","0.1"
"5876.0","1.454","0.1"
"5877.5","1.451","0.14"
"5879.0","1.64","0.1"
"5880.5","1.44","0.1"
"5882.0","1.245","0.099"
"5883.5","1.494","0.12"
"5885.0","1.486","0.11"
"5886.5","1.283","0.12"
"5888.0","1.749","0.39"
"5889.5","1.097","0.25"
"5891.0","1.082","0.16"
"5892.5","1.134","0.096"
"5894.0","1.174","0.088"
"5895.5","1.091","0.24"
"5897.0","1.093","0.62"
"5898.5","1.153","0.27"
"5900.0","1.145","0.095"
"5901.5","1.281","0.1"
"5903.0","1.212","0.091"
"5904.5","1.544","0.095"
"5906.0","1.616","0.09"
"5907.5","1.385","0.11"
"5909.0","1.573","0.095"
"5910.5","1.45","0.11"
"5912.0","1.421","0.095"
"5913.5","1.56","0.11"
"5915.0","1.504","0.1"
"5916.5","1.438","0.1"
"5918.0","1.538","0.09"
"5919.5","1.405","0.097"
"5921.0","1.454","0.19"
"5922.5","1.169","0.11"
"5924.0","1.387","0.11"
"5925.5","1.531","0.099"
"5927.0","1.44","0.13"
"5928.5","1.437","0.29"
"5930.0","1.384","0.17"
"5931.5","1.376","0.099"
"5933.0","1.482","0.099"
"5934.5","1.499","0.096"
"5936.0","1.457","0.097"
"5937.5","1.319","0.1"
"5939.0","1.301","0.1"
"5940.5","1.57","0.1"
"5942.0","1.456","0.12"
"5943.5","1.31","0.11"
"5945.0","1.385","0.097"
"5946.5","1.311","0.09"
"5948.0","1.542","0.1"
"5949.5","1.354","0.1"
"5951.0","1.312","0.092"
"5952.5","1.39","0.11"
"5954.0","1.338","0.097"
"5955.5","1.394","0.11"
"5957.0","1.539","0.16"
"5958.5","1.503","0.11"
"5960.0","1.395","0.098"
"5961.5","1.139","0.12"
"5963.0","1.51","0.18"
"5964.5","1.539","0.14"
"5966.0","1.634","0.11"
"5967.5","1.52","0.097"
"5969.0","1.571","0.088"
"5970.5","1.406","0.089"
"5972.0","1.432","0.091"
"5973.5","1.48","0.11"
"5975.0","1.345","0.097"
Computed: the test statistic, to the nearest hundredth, 0.99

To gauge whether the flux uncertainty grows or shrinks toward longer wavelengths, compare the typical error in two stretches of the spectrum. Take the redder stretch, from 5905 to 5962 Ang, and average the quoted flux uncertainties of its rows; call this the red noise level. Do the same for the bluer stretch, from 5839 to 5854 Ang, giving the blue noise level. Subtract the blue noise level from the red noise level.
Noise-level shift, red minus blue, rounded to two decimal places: -0.14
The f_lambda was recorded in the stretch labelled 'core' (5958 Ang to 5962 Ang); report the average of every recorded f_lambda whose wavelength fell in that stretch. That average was 1.35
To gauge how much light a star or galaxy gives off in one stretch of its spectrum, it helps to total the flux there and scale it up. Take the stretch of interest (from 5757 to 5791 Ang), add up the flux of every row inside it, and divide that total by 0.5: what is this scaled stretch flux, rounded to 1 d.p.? 72.0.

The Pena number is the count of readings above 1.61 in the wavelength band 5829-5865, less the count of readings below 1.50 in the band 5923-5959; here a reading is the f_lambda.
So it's -12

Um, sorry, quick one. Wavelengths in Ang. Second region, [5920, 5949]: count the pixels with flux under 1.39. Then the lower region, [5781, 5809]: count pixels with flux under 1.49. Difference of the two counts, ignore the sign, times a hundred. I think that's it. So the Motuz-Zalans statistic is 200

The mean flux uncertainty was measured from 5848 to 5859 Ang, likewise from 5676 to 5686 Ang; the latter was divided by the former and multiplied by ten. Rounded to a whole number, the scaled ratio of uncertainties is 11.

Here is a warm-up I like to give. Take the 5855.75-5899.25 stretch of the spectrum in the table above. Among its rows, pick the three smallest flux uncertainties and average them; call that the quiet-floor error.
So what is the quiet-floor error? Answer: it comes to 0.0937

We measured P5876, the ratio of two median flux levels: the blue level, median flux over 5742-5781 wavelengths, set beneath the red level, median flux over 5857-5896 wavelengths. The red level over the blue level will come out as 0.91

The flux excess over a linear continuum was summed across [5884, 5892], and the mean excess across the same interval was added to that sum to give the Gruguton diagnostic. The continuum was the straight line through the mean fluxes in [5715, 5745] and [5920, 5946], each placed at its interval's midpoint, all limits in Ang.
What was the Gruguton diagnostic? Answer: -0.6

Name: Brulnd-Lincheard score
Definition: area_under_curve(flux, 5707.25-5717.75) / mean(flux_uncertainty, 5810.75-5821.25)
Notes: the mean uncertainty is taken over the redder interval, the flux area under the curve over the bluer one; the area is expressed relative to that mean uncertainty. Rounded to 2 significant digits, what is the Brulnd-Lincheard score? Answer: 85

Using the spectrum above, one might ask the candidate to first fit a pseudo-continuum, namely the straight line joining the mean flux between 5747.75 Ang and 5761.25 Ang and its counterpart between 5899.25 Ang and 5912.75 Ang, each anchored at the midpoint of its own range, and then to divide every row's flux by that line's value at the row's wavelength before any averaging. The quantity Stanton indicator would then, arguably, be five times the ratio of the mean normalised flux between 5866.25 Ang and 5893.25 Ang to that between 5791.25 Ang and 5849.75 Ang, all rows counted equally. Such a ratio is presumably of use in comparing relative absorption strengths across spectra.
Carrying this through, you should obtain 5.1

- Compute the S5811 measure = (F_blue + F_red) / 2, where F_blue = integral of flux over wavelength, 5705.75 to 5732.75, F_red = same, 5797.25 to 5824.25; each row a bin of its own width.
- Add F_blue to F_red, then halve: 41.8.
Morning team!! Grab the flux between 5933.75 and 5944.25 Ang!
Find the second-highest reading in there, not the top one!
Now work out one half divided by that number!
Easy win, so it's 0.33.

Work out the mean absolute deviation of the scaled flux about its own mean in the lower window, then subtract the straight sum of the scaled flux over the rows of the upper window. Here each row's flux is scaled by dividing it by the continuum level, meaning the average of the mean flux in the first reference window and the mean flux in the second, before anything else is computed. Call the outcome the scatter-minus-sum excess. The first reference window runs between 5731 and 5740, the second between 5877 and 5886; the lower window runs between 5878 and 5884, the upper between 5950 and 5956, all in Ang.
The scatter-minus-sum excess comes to -3.5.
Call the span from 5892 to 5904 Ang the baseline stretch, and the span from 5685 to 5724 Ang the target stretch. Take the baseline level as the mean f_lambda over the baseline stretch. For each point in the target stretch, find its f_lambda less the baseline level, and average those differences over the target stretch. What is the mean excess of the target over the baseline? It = 0.36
